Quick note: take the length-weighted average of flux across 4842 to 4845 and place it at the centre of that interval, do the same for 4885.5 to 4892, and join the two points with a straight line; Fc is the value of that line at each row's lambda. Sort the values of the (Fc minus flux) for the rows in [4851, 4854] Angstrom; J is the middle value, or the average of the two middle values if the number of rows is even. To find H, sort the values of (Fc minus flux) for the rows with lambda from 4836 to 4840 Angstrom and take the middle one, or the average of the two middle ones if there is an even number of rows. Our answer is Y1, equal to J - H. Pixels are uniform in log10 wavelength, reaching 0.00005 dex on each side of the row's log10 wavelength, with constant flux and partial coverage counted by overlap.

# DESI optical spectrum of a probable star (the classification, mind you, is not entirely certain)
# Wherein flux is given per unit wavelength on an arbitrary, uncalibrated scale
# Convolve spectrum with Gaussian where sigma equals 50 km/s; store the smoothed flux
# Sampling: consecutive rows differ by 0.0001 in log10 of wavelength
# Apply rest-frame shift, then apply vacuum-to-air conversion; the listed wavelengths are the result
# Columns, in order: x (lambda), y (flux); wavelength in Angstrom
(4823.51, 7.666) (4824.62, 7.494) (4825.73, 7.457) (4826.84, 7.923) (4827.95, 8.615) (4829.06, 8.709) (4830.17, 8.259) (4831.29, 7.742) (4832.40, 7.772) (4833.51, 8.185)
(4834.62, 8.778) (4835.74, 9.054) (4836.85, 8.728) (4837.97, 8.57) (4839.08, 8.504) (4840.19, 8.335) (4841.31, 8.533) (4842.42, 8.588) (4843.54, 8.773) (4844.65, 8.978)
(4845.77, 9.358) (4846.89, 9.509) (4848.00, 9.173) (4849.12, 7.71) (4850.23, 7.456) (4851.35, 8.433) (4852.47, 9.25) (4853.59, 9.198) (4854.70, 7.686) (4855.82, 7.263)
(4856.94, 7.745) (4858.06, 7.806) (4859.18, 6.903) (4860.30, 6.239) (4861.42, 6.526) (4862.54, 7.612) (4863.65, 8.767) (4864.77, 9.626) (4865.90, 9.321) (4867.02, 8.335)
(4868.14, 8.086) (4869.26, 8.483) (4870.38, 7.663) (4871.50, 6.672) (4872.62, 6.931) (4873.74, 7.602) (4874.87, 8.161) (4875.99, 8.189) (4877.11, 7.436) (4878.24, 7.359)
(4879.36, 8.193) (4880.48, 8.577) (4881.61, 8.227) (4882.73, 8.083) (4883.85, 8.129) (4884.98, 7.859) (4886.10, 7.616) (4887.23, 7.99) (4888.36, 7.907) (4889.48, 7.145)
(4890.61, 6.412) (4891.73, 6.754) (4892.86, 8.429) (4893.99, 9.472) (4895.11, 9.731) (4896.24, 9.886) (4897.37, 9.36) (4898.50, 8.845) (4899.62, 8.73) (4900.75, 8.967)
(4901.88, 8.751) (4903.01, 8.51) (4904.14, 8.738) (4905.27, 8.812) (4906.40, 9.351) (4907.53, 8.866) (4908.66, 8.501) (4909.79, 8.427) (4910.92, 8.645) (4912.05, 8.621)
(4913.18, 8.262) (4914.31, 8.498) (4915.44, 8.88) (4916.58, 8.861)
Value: -1.1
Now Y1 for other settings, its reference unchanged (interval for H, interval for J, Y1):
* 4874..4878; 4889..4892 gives 0.9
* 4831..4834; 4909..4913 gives -3.4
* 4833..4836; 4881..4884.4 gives -0.9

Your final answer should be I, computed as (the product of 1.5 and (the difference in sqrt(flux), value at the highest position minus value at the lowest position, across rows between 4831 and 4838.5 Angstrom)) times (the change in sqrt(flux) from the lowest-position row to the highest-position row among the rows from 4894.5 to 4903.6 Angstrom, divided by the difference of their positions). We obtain -0.006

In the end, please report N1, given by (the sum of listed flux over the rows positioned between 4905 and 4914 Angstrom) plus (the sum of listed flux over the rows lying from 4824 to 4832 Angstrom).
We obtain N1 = 126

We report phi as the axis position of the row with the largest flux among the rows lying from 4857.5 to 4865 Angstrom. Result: 4864.77 Angstrom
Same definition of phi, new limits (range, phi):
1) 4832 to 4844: 4835.74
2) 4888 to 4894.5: 4893.99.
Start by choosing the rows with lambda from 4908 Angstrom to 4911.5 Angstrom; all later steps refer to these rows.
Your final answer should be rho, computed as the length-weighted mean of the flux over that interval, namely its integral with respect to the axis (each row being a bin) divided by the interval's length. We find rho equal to 8.54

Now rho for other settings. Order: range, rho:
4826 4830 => 8.35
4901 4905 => 8.69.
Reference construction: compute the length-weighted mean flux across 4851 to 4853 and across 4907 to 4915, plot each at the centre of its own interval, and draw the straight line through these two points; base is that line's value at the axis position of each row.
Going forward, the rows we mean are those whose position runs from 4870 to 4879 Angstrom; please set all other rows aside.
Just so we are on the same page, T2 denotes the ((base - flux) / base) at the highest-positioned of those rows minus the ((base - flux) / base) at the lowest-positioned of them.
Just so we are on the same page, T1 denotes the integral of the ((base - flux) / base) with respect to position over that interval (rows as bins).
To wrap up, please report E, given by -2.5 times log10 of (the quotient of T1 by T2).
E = -4.0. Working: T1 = 1.27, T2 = 0.03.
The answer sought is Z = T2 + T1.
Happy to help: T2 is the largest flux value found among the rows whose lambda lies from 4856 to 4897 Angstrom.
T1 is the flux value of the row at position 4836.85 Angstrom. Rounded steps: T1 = 8.728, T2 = 9.886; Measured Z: 18.6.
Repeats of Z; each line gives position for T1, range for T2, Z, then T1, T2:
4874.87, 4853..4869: 17.8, 8.161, 9.626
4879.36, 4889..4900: 18.1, 8.193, 9.886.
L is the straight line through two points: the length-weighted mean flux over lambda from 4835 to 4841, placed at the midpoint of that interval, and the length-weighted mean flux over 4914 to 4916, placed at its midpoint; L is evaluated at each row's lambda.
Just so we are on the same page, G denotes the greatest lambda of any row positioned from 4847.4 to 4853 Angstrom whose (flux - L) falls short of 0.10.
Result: 4851.35 Angstrom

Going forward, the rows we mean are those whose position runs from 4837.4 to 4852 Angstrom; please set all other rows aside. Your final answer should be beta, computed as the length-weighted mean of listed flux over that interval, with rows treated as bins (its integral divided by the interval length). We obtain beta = 8.6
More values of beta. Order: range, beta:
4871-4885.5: 7.8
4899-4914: 8.7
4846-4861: 8.0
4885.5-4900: 8.3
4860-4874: 7.9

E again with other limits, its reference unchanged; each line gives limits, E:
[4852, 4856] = 0.2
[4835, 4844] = -2.6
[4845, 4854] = -2.4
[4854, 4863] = -6.4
